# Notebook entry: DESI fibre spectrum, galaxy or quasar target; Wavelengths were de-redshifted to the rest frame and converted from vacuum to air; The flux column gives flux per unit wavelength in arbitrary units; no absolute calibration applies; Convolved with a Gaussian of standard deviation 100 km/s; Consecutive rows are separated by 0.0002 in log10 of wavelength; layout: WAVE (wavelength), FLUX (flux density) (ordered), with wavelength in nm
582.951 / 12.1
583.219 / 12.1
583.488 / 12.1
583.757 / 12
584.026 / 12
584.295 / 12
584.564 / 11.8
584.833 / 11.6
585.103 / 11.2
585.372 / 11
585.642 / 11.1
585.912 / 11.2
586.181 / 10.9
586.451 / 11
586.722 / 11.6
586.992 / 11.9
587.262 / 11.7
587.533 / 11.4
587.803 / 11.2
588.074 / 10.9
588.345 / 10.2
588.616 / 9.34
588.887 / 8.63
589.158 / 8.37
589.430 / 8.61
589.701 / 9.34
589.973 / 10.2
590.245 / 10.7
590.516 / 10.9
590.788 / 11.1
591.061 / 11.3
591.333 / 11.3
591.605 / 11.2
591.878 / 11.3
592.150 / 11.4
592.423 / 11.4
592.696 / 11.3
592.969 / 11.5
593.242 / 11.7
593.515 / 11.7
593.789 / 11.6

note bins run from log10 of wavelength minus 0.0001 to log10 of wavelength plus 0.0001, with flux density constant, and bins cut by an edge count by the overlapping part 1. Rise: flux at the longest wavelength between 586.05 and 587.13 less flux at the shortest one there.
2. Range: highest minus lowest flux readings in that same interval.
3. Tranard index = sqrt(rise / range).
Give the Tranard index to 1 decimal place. 1.0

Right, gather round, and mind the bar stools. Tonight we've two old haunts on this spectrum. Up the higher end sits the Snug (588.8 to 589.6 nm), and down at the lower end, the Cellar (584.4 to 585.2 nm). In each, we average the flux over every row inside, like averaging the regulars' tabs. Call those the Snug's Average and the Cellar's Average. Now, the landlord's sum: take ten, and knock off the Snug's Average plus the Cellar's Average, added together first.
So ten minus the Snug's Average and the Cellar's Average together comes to -10.1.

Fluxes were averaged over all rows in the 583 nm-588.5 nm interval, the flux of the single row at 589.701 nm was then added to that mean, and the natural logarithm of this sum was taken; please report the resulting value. 3.03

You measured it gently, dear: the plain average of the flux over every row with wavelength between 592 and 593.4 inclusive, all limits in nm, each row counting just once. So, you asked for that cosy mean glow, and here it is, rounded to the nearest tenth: 11.5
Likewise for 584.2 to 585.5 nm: 11.5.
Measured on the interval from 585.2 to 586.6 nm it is 11.0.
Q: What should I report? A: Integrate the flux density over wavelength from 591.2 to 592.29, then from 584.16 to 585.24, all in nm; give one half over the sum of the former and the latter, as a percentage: 2.01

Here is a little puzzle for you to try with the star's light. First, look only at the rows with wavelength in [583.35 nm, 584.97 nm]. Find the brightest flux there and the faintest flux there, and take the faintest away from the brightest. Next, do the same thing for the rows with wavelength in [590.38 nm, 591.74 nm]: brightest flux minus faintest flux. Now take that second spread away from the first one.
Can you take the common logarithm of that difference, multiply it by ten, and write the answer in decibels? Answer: -10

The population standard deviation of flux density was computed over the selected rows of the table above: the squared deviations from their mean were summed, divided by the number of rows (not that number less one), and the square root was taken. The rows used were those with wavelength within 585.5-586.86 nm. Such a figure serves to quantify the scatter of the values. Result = 0.24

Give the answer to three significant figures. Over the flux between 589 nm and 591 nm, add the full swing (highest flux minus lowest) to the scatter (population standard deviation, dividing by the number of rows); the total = 3.76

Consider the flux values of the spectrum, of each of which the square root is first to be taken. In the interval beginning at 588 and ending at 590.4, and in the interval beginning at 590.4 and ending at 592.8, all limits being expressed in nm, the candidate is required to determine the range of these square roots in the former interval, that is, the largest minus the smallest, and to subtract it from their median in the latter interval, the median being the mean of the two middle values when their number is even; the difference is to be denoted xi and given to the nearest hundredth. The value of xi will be 2.95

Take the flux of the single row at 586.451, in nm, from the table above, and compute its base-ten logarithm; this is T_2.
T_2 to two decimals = 1.04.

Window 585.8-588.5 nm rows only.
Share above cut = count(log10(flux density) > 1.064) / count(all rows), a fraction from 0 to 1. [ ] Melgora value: 0.30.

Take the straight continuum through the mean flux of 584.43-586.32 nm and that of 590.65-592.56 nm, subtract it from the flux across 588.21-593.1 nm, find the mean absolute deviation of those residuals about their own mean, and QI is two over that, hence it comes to 2.1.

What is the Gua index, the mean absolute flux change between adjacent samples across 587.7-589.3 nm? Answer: 0.6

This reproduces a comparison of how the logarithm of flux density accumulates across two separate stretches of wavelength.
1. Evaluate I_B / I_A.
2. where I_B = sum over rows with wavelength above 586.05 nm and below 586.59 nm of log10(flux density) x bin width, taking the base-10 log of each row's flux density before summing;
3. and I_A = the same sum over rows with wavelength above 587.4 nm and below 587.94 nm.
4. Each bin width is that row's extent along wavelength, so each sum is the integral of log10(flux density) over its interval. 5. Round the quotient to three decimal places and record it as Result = 0.985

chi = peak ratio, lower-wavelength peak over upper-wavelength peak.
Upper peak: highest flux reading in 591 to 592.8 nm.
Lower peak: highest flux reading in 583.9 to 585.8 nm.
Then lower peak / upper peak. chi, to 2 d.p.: 1.05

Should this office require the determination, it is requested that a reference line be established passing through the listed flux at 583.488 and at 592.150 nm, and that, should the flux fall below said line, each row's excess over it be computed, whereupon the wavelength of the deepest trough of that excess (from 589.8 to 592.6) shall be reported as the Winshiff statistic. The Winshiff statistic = 589.973 nm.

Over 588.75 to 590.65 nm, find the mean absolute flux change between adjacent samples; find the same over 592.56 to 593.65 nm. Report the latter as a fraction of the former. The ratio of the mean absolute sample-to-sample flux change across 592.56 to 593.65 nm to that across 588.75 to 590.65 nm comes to 0.3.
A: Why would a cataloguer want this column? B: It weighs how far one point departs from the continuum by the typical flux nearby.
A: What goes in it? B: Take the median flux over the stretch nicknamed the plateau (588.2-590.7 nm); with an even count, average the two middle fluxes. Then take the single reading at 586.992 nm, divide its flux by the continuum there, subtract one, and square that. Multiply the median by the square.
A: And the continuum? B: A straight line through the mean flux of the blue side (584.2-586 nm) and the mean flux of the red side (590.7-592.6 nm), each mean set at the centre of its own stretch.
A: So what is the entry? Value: 0.020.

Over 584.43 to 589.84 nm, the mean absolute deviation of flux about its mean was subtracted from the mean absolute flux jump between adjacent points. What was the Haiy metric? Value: -0.6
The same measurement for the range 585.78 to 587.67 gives 0.0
